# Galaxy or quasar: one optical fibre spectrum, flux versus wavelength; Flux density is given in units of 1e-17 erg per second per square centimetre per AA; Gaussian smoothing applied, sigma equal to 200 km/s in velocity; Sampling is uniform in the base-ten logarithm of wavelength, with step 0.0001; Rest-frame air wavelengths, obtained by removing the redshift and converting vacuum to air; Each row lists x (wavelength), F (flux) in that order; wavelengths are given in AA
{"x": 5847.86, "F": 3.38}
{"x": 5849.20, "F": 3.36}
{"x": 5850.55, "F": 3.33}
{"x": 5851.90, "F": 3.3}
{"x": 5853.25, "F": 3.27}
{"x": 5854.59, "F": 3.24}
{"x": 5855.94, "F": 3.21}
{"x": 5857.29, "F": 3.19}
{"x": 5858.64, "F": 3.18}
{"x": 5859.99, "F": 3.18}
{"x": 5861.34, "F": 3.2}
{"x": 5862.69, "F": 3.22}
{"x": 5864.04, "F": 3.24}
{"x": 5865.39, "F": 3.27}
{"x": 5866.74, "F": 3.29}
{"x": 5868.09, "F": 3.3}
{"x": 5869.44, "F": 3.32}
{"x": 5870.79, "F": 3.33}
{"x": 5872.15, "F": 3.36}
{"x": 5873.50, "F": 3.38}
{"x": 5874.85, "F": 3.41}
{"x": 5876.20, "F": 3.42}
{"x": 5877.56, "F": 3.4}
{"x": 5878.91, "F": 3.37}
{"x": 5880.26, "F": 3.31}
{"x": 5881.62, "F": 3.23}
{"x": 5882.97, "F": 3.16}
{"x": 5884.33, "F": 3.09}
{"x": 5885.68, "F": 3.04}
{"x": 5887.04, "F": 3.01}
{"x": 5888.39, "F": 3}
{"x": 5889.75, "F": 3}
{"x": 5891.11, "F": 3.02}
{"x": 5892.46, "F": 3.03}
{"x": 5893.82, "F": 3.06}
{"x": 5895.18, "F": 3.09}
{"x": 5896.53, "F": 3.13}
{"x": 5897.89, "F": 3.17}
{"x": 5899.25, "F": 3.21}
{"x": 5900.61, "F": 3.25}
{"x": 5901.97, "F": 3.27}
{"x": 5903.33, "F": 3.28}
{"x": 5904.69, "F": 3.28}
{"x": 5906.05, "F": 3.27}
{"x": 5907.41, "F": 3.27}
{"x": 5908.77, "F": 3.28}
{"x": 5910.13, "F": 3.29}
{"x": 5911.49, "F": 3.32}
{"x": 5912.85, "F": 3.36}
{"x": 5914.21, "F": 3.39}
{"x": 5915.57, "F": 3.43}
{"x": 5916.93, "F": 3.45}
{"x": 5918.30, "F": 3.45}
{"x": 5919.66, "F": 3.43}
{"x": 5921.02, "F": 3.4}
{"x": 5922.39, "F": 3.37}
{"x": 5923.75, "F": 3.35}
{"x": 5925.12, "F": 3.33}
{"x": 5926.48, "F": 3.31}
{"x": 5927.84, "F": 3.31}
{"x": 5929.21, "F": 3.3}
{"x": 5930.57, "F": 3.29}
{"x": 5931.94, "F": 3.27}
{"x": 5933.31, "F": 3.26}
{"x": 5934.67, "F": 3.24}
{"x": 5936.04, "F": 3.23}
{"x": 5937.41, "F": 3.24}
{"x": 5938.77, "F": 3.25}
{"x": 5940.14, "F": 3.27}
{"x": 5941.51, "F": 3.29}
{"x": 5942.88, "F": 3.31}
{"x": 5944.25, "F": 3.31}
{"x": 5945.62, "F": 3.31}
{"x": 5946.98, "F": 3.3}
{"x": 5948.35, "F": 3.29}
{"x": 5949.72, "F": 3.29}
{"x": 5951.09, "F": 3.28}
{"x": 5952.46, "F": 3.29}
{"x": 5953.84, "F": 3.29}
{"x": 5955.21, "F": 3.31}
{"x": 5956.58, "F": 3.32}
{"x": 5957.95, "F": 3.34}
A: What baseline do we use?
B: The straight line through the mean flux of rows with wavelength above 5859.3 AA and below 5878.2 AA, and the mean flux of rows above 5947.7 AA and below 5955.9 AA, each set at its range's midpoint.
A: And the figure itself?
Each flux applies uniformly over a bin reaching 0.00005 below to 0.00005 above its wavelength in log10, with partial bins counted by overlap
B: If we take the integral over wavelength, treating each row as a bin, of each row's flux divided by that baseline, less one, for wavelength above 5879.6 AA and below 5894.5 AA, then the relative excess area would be -1.0 AA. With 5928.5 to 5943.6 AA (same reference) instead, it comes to -0.1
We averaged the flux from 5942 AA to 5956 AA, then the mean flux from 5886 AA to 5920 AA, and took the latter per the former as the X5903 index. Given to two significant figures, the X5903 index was 0.98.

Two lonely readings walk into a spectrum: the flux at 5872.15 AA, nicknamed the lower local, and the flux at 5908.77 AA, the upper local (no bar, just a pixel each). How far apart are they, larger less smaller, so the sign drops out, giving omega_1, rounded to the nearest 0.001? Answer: 0.080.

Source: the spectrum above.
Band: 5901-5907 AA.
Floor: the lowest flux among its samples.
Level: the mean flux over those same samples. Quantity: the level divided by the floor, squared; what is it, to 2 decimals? 1.00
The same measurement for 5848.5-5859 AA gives 1.05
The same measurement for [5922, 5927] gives 1.02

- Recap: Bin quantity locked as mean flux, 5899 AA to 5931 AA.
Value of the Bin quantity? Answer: 3.33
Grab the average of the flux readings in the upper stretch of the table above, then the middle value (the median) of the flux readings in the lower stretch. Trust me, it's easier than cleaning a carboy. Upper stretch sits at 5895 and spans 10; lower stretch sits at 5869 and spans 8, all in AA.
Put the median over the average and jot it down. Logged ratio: 1.07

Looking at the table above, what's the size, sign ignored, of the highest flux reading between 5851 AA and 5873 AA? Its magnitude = 3.36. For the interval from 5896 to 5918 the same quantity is 3.45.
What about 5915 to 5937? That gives 3.45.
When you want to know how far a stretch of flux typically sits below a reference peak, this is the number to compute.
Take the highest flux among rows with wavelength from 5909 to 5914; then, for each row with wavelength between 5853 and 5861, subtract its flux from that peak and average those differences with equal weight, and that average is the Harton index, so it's 0.15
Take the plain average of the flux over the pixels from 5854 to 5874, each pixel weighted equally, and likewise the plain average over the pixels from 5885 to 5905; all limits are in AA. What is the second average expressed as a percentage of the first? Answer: 96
